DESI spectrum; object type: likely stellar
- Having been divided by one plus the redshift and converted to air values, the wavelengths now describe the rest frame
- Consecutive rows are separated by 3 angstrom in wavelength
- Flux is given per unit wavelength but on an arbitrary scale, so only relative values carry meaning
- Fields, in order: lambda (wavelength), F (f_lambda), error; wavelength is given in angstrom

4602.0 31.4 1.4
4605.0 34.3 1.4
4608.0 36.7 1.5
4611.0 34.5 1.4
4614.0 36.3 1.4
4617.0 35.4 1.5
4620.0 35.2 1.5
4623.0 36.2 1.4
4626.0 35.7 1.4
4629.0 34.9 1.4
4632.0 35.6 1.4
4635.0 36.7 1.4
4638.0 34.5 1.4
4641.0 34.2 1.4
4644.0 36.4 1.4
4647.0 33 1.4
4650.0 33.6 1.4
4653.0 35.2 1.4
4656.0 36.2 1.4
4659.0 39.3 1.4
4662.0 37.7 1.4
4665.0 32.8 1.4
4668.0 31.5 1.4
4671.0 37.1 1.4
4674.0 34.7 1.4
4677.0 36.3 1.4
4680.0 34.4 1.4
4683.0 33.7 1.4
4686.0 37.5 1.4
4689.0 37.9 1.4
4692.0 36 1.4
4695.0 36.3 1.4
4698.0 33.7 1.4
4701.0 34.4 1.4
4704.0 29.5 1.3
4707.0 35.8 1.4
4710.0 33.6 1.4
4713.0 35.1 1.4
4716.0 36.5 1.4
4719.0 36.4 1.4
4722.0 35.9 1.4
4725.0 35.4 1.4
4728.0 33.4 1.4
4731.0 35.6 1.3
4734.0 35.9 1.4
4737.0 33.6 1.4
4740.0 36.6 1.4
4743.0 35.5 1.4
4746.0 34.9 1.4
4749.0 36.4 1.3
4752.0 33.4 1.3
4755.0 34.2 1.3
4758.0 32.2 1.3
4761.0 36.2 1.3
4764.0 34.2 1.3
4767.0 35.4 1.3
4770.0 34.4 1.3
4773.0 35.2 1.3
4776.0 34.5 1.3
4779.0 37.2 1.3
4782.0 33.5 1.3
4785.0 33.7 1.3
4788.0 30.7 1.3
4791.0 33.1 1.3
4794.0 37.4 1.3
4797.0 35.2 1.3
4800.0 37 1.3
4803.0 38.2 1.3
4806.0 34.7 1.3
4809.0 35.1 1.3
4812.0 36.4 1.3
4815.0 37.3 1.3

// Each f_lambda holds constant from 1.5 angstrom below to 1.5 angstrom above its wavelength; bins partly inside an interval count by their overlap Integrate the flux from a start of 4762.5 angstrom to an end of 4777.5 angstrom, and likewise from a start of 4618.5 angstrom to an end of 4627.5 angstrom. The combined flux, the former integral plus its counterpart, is 842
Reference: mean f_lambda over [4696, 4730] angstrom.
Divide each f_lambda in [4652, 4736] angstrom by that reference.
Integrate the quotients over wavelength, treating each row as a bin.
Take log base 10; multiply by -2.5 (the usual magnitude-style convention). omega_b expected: -4.8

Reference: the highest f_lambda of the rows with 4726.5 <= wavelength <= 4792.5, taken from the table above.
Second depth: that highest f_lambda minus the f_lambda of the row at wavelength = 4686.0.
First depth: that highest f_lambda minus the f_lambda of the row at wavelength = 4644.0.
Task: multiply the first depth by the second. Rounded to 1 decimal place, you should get -0.2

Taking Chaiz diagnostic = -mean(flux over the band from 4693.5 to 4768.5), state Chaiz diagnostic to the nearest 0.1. -34.8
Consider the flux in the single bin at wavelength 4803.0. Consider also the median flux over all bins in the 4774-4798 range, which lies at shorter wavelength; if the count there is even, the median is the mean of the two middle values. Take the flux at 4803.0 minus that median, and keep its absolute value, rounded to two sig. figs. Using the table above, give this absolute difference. 4.1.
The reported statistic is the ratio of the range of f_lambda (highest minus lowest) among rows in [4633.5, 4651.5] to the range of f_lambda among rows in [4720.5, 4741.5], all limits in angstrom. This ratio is 1.2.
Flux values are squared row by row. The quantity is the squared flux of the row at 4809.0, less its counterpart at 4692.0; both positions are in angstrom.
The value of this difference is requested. -64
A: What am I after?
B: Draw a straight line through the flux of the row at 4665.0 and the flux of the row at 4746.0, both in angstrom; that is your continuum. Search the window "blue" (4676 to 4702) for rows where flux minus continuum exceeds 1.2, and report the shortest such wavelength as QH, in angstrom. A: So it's 4677.0 angstrom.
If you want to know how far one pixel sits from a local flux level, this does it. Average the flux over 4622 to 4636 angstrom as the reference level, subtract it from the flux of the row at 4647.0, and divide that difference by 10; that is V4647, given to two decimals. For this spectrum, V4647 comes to -0.28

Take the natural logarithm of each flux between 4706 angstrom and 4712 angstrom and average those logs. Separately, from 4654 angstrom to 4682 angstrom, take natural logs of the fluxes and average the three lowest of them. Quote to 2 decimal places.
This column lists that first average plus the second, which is 7.04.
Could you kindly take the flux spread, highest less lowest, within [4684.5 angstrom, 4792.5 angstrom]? 8.4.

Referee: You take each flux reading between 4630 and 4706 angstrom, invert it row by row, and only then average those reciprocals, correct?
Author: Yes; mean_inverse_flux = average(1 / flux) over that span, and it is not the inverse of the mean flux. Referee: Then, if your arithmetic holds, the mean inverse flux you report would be 0.0286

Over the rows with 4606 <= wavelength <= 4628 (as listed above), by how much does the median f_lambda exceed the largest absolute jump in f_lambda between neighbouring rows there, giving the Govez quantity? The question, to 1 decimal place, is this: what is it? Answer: 33.5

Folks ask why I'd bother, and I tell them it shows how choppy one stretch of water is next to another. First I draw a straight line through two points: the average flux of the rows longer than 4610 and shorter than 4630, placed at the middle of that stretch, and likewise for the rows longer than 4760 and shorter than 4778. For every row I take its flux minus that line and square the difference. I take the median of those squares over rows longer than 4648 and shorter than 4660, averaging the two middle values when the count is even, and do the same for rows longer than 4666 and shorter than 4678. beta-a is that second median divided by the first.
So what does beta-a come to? 1.1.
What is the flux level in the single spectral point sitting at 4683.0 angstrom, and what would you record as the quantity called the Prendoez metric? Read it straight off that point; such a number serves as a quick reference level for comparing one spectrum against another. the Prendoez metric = 33.7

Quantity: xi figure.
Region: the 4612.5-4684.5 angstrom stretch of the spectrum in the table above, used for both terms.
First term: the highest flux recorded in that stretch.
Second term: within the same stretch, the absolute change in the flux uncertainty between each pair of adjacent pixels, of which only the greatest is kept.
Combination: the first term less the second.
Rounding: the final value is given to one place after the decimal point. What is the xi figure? 39.2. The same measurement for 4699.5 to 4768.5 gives 36.5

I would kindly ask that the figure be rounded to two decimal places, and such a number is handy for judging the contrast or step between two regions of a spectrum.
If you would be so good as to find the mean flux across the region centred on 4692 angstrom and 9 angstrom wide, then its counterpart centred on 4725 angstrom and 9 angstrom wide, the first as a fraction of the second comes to 1.05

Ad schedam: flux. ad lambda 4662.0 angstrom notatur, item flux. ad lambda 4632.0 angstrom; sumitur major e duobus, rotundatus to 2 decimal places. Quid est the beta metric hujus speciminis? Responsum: 37.70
